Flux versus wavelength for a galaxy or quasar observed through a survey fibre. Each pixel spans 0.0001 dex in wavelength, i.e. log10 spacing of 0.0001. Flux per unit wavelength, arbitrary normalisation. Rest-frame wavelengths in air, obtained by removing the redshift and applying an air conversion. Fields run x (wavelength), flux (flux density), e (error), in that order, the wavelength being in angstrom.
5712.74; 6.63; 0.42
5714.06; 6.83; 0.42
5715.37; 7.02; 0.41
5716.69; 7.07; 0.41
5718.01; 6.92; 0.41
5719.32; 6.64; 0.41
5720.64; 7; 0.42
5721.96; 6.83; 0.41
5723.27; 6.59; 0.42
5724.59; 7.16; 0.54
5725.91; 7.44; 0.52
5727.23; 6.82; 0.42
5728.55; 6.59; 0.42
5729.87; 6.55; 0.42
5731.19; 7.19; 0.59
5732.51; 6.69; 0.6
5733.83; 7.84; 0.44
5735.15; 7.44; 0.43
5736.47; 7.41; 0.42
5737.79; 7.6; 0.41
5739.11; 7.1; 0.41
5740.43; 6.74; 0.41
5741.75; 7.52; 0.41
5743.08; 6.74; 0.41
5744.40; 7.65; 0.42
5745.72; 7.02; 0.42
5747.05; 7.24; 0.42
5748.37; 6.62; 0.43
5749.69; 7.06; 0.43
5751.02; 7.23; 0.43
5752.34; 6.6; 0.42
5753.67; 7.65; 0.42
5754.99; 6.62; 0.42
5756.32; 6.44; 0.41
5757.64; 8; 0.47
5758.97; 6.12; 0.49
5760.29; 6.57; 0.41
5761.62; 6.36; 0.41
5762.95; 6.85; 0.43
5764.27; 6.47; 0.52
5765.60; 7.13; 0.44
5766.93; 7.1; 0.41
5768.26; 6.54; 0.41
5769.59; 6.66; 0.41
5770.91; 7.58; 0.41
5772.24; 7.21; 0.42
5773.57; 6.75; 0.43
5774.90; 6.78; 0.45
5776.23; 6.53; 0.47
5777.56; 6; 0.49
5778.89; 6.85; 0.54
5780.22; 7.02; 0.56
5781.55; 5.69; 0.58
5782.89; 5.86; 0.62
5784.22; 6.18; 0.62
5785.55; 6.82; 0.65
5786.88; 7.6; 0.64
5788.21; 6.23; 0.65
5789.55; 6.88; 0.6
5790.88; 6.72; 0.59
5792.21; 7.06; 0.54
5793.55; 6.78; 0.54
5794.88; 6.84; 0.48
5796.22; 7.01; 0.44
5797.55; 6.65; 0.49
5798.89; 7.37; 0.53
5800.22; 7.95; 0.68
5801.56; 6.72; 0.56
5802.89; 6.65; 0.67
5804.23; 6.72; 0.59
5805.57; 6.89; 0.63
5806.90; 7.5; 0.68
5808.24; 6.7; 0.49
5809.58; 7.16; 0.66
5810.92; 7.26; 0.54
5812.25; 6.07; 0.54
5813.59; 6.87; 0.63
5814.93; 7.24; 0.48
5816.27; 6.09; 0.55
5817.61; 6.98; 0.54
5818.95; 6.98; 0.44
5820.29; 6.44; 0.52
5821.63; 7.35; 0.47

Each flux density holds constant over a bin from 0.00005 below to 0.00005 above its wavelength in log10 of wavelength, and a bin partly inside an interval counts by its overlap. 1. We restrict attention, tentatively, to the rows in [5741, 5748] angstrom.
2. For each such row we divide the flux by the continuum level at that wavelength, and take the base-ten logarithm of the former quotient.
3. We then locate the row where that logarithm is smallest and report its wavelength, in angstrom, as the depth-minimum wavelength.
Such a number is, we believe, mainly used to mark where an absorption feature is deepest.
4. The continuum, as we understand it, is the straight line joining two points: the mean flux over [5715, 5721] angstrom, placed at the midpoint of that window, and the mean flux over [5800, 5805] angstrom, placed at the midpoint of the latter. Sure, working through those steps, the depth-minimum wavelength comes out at 5743.08 angstrom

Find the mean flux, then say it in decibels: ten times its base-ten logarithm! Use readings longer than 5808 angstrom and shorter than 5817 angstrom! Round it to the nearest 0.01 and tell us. 8.31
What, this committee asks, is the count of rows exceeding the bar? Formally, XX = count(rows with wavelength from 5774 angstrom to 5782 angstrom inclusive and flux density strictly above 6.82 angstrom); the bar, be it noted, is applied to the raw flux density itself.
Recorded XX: 2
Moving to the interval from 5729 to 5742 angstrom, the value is 7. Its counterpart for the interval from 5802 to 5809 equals 2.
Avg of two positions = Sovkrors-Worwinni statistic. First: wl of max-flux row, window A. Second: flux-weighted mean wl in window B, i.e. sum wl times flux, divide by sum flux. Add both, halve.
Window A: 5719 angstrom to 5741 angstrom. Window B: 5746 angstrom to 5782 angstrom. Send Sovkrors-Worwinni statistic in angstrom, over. 5748.9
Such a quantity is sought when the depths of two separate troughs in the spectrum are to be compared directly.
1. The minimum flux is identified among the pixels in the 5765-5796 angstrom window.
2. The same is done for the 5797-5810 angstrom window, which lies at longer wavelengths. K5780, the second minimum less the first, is 1.0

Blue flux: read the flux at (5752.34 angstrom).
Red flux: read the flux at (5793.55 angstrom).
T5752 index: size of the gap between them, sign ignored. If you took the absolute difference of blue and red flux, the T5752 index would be 0.180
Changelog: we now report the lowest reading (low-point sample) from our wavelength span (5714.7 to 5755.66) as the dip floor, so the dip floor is 6.55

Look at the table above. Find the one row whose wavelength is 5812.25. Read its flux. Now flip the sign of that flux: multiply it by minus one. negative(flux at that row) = -6.1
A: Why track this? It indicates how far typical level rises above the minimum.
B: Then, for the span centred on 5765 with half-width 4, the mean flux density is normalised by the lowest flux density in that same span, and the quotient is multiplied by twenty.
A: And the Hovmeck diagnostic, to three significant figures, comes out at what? 21.2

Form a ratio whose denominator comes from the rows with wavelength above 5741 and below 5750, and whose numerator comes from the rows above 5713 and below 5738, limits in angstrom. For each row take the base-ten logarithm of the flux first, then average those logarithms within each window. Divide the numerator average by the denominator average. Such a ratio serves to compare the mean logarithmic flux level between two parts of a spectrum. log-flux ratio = 0.99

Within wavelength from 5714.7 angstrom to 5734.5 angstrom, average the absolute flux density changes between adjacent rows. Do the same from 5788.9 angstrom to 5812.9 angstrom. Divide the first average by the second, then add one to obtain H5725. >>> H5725 1.87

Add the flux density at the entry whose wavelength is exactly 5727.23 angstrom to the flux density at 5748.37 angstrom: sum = 13.4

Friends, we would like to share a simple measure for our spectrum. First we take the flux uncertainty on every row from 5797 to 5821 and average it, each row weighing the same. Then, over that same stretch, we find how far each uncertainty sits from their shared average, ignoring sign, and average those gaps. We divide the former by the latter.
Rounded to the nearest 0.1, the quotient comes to 9.0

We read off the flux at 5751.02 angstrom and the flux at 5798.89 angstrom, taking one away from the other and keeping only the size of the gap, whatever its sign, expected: 0.14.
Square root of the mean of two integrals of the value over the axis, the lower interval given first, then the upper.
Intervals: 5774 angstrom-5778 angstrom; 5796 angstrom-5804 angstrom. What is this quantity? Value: 6.4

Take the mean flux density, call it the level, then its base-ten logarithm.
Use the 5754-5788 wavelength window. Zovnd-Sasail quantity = 0.827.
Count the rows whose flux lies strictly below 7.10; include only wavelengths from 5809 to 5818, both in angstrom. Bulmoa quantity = 4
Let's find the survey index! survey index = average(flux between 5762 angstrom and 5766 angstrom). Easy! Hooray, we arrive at 6.8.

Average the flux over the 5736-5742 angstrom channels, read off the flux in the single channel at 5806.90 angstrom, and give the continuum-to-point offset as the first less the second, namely -0.2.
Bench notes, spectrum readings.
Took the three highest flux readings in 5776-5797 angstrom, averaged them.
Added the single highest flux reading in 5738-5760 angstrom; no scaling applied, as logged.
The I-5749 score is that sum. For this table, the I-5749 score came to 15.2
